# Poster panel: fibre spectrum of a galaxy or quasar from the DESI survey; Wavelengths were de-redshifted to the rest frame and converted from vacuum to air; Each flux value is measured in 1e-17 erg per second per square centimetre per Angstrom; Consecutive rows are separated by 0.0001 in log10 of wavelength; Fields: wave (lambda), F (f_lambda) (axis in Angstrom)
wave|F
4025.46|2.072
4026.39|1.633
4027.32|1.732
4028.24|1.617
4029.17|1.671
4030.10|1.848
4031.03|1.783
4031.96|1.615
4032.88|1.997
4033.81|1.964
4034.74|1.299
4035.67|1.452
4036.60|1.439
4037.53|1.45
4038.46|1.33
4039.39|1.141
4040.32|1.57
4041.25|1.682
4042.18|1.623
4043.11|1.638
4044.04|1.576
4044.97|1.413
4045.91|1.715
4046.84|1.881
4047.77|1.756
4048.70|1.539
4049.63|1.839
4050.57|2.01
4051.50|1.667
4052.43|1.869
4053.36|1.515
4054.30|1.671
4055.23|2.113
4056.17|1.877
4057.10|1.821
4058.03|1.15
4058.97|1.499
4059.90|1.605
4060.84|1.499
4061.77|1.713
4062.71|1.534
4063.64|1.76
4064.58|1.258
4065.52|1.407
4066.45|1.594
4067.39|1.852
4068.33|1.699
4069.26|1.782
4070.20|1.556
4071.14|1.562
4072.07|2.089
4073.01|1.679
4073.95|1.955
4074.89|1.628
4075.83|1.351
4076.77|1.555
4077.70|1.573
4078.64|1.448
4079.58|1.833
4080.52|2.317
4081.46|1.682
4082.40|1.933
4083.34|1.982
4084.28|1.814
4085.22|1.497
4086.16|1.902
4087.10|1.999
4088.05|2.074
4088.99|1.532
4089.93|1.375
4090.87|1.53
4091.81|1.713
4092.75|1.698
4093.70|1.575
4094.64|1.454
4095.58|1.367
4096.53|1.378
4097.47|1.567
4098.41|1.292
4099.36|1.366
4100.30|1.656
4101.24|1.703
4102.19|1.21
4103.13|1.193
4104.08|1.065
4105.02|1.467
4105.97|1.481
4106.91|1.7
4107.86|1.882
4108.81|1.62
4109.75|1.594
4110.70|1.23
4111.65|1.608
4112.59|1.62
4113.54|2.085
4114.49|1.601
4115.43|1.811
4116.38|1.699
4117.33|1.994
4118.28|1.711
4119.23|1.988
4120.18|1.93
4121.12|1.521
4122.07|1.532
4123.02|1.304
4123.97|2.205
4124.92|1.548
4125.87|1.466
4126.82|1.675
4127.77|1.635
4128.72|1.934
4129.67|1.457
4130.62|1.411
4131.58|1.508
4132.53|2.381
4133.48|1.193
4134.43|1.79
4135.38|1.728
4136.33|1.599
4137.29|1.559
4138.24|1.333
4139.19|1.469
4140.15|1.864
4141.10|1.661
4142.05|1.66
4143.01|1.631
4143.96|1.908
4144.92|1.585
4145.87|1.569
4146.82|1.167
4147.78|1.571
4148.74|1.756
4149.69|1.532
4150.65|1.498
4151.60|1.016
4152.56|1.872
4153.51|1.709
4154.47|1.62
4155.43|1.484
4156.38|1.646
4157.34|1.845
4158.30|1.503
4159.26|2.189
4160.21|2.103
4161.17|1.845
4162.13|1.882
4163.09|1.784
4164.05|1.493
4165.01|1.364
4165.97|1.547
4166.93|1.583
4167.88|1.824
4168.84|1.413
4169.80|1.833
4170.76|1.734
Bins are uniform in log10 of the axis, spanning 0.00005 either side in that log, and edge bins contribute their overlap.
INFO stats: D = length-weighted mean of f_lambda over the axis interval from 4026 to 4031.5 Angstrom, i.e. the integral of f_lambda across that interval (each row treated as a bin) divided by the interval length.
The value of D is 1.71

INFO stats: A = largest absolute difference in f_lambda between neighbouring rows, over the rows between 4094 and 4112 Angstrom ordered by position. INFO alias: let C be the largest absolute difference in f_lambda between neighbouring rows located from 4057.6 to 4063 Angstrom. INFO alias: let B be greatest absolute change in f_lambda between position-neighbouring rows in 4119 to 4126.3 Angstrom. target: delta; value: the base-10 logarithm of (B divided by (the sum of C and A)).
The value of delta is 0.03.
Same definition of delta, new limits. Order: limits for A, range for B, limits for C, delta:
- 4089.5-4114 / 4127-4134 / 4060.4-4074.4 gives 0.07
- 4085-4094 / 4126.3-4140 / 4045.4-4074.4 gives -0.01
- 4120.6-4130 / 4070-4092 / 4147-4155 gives -0.44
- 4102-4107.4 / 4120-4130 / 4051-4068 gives -0.08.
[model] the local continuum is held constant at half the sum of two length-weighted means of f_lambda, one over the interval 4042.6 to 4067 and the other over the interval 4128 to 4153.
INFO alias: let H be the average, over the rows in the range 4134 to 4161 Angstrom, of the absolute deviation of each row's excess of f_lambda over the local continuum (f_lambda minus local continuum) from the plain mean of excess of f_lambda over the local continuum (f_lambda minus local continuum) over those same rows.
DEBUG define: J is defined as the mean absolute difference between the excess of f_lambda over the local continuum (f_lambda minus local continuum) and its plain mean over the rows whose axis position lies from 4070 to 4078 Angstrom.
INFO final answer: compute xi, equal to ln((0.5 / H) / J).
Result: 2.86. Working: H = 0.174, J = 0.16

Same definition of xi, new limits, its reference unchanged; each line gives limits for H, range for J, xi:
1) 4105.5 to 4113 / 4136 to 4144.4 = 3.51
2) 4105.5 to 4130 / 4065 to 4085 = 2.65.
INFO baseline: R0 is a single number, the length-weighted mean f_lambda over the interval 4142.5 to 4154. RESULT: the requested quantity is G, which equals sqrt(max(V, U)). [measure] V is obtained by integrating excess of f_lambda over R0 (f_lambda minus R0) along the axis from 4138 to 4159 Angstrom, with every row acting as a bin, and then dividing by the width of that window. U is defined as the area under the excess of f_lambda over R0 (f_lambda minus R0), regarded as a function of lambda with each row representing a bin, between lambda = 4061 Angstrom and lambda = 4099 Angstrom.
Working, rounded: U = 3.5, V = 0.03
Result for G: 1.9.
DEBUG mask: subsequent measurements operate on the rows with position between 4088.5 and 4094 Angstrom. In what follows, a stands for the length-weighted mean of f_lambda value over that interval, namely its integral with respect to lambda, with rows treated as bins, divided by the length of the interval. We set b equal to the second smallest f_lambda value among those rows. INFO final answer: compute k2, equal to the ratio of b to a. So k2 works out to 0.97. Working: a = 1.57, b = 1.53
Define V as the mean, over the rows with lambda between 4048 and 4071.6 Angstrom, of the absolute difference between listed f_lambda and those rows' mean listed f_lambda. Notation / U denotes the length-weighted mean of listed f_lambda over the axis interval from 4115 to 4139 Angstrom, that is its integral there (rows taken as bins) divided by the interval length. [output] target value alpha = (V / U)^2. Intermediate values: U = 1.67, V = 0.17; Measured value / 0.0106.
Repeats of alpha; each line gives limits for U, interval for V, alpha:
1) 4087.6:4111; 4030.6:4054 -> 0.0140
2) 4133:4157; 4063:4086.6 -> 0.0151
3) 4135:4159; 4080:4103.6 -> 0.0209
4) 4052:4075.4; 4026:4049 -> 0.0086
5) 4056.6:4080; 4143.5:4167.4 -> 0.0149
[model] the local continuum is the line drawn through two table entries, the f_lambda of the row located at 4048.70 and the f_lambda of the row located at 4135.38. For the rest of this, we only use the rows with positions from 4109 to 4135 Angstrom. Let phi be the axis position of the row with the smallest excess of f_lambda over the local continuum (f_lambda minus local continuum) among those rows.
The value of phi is 4133.48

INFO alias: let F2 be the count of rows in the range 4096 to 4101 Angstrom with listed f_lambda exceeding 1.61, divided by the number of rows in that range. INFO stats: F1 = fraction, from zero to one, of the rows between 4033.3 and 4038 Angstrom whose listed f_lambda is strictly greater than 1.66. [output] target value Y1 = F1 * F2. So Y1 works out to 0.04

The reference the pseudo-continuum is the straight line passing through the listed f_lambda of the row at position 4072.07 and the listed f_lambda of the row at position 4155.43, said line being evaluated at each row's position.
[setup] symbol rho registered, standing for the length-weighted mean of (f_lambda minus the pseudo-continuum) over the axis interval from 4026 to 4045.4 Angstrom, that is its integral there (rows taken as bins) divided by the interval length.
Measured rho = -0.76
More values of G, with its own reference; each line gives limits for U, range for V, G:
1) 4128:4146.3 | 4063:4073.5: 1.2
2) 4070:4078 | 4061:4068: 0.9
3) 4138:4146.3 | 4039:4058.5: 0.8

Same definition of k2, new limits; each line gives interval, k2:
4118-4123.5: 0.91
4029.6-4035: 0.91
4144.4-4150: 1.00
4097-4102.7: 0.88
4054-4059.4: 0.89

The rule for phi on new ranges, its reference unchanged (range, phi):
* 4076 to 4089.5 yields 4078.64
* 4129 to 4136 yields 4133.48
